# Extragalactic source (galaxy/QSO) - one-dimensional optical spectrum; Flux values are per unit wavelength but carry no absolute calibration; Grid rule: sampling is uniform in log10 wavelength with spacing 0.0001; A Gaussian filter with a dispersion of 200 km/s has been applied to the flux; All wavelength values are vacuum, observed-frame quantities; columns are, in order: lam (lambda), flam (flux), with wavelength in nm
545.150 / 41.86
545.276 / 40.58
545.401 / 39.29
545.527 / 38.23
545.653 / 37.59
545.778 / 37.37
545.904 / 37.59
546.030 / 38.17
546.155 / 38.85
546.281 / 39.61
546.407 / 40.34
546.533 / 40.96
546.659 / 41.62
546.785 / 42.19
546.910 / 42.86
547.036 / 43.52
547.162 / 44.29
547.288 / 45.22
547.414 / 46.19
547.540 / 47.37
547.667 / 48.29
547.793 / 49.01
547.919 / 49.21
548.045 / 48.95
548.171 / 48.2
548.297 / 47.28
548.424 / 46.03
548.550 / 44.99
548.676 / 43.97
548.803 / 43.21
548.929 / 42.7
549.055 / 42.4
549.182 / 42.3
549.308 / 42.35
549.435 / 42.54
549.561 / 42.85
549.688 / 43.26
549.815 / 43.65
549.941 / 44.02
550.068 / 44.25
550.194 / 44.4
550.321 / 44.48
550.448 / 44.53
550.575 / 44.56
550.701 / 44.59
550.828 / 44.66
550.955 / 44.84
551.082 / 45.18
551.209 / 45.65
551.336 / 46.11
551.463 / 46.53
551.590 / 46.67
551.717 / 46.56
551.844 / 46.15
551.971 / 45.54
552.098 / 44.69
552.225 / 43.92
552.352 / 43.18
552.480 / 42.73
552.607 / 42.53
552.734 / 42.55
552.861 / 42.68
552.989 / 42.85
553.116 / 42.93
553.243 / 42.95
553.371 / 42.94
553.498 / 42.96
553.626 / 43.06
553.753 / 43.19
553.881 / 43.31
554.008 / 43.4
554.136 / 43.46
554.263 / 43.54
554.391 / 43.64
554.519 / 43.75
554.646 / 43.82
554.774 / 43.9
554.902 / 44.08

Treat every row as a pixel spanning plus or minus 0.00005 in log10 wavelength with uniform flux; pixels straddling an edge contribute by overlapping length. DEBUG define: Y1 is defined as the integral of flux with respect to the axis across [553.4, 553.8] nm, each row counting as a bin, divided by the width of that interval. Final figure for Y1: 43.1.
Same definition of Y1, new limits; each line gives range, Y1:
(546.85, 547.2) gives 43.5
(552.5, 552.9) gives 42.7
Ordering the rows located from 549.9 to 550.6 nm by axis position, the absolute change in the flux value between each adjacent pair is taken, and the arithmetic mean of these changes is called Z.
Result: 0.1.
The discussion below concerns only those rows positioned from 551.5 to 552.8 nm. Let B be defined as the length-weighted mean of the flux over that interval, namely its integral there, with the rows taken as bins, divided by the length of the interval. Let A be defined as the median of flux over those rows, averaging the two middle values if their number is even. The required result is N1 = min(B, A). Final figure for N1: 44.3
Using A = 44.3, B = 44.5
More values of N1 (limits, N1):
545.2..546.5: 38.5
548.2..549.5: 43.0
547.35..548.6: 47.6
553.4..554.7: 43.4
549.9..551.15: 44.5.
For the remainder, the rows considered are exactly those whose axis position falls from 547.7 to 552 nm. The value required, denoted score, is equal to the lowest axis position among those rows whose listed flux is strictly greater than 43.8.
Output 547.793 nm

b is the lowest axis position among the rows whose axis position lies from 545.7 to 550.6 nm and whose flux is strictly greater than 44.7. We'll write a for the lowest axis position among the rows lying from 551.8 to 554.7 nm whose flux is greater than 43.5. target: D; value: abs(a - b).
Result 4.56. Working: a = 551.844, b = 547.288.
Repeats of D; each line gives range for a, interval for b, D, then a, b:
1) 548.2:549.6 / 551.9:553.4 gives 3.67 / 548.297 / 551.971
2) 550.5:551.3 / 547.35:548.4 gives 3.16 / 550.575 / 547.414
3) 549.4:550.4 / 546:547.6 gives 2.53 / 549.815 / 547.288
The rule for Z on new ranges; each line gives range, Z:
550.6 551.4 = 0.3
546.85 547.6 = 0.9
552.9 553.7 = 0.0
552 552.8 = 0.4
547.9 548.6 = 0.8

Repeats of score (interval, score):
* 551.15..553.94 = 551.209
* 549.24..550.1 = 549.941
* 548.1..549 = 548.171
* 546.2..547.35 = 547.162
